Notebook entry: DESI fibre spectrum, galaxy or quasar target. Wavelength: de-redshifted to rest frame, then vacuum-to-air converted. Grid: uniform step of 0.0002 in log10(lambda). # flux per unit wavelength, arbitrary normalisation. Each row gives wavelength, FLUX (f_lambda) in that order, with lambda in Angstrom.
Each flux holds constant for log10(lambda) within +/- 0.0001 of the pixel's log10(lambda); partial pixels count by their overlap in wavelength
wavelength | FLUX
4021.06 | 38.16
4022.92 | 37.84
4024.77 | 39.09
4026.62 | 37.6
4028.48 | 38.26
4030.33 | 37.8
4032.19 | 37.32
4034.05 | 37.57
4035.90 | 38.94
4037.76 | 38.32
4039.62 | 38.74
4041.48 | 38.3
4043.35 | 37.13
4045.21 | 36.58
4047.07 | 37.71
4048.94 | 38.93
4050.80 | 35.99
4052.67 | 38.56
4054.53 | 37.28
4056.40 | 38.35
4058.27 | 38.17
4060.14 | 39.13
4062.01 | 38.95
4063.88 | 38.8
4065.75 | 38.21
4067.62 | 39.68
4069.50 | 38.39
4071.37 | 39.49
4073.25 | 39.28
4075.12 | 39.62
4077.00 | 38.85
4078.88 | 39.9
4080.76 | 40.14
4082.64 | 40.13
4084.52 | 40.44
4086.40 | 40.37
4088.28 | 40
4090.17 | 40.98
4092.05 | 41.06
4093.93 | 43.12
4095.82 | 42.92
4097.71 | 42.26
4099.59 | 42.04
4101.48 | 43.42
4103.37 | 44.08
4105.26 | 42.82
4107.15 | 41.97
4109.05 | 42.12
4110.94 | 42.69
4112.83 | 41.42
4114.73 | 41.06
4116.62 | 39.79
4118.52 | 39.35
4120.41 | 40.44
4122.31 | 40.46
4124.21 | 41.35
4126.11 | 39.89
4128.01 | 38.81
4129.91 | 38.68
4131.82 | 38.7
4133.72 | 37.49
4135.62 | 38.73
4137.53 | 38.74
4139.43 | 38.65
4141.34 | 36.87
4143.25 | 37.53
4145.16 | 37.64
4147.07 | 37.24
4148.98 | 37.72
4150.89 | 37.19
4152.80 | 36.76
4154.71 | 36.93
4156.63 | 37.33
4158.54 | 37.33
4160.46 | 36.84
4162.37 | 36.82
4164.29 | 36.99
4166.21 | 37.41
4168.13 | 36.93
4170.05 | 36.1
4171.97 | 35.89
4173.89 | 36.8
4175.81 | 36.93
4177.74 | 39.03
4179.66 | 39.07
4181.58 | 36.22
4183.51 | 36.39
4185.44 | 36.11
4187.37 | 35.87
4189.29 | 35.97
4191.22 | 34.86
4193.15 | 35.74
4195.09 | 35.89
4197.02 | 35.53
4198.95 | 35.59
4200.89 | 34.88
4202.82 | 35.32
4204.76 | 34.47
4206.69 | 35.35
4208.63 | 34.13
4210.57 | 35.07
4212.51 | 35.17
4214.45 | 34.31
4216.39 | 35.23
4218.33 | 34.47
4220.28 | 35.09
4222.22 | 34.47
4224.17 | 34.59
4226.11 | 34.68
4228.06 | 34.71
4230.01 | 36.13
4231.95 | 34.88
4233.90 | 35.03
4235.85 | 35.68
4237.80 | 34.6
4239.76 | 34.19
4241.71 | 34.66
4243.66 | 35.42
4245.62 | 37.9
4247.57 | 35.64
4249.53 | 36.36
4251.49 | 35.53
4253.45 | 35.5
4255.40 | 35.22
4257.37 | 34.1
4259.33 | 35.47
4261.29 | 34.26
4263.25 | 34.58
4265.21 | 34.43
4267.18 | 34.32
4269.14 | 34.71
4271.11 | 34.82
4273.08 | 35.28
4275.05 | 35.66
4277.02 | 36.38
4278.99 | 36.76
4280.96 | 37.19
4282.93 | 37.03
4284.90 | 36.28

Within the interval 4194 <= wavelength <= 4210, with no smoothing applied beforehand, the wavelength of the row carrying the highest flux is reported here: 4195.09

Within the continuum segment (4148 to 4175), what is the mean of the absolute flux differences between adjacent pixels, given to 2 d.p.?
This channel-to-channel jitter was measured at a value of 0.39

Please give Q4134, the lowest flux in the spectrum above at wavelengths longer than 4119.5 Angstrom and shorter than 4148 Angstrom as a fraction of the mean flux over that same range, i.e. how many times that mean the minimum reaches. 0.952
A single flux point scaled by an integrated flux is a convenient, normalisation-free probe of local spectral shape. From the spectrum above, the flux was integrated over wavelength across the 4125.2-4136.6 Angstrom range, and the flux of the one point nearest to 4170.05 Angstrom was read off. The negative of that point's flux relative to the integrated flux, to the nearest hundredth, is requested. -0.08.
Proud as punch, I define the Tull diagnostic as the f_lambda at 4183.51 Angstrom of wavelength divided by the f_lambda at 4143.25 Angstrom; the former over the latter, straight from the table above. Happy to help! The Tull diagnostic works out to 0.97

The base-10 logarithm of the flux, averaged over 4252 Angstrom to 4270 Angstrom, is 1.54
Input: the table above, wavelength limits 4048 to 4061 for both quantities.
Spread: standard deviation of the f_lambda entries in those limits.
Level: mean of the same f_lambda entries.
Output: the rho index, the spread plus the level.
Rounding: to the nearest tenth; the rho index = 39.1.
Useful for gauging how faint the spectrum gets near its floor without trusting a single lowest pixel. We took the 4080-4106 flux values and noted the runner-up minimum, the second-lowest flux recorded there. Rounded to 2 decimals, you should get 40.13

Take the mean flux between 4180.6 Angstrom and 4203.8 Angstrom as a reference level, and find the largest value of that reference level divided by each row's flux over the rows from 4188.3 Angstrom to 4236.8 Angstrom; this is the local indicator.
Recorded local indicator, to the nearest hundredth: 1.05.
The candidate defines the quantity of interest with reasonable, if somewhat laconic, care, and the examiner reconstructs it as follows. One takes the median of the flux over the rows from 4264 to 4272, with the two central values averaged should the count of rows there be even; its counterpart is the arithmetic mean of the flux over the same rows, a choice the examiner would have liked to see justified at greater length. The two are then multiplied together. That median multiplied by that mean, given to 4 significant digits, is 1195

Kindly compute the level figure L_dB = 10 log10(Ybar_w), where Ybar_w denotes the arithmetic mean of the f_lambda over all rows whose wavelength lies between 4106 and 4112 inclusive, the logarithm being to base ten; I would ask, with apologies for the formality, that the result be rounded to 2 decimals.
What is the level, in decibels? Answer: 16.26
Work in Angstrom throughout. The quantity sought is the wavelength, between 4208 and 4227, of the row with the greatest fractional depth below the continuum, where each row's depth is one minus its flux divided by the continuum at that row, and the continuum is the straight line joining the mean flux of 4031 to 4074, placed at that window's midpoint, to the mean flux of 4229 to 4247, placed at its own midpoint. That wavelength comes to 4208.63 Angstrom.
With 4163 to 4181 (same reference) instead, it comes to 4171.97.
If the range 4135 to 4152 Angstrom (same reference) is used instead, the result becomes 4141.34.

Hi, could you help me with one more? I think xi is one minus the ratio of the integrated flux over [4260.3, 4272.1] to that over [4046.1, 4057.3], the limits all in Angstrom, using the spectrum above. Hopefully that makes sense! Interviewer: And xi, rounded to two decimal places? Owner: 0.04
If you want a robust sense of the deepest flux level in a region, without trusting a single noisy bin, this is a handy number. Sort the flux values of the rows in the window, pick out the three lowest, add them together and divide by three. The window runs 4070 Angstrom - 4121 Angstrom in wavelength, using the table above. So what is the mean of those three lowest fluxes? 39.2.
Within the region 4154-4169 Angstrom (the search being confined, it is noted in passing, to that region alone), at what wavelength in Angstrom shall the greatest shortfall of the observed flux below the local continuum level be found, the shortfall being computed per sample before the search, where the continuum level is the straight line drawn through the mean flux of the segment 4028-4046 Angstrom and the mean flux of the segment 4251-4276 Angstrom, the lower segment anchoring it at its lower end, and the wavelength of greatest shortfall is 4160.46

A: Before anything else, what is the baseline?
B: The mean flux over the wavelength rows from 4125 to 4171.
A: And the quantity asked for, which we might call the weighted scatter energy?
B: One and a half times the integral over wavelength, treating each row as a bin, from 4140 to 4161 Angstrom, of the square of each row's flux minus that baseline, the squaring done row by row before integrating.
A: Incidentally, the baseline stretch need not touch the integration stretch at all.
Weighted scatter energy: 9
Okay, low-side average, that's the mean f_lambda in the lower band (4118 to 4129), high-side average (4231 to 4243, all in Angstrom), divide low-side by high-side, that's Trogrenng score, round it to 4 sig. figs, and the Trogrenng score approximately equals 1.150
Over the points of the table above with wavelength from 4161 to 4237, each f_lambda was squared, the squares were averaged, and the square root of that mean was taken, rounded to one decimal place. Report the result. 35.8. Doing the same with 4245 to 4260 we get 35.7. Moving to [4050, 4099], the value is 39.6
